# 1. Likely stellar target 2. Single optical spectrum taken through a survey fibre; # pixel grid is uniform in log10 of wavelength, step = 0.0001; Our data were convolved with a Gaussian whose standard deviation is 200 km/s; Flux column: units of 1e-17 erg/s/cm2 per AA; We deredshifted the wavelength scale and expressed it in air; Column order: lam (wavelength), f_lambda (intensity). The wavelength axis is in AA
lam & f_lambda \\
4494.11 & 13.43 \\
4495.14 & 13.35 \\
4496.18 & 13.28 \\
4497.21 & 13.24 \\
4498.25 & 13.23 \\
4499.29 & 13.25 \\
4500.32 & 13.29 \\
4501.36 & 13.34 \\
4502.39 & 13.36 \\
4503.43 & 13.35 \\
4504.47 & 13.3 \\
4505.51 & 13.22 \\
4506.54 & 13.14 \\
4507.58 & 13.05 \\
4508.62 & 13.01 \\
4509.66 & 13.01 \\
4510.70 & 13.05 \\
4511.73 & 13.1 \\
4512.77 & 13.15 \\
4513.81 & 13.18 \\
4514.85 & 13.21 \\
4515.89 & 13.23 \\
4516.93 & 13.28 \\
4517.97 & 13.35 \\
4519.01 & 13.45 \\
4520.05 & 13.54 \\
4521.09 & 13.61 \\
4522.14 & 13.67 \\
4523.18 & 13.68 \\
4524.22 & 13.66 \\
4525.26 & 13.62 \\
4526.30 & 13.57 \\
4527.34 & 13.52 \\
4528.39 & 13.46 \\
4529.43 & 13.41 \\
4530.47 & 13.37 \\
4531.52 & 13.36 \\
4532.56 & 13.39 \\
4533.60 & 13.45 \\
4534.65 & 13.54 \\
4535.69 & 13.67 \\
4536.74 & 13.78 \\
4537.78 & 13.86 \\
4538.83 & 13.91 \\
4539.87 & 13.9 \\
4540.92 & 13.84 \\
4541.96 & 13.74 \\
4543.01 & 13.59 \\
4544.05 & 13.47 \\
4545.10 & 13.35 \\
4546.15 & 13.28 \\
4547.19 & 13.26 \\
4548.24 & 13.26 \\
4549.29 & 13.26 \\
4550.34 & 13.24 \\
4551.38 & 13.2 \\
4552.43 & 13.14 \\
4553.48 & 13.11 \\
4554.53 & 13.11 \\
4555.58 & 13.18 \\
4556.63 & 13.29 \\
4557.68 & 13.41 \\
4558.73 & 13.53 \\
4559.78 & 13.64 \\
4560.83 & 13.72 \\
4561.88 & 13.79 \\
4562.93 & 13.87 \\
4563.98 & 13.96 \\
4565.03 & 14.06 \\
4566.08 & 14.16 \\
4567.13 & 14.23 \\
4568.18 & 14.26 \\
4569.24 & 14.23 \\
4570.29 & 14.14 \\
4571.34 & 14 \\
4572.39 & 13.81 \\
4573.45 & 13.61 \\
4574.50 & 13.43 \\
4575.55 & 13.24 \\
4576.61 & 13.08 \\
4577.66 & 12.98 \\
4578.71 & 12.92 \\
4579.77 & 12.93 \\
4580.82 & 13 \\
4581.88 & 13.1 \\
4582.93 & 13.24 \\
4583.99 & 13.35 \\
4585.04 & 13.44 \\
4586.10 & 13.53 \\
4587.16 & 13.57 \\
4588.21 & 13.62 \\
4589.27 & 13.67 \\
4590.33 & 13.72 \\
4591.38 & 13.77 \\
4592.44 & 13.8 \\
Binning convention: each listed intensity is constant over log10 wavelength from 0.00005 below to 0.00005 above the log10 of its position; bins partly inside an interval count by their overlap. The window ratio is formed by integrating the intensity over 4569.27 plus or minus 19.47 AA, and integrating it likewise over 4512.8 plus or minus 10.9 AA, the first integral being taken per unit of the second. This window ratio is 1.8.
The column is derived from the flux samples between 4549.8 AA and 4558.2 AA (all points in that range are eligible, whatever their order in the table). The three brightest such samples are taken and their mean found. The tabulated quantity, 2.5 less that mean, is -10.8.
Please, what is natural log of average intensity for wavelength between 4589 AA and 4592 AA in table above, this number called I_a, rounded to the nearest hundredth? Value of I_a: 2.62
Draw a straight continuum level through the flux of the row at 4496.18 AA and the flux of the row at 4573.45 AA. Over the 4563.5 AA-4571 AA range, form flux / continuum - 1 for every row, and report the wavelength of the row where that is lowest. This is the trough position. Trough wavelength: 4563.98 AA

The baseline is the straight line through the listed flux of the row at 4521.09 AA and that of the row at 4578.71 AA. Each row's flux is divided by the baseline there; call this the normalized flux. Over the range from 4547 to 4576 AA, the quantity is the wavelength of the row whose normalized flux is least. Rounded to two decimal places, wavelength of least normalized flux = 4553.48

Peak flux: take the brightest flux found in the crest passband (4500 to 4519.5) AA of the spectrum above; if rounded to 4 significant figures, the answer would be 13.45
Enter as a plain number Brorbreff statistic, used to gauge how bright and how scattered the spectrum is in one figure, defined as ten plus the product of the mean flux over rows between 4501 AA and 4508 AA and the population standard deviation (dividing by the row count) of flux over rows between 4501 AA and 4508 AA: 11.5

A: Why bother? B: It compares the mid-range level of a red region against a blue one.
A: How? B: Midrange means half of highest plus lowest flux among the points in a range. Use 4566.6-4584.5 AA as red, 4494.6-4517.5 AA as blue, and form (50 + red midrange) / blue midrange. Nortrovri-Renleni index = 4.82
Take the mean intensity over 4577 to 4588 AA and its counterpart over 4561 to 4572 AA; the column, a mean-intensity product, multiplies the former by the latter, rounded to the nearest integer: 186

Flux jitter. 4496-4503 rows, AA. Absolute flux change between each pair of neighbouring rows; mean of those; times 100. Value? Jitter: 3.0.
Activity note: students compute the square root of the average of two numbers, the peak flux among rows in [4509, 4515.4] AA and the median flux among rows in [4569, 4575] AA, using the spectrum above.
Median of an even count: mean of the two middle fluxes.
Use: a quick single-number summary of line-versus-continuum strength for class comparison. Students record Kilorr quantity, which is 3.68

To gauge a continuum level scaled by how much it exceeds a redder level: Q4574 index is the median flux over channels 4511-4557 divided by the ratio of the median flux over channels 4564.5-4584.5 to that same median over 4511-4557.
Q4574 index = 13.4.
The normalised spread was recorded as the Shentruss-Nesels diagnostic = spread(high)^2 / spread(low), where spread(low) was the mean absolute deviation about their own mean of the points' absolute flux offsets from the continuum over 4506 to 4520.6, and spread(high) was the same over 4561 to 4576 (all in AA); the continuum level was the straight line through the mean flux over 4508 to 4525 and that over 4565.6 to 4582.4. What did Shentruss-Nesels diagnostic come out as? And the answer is 0.44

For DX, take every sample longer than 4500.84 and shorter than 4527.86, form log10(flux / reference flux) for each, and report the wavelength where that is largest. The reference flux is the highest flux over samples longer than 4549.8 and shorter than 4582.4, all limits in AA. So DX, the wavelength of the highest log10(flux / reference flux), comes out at 4523.18 AA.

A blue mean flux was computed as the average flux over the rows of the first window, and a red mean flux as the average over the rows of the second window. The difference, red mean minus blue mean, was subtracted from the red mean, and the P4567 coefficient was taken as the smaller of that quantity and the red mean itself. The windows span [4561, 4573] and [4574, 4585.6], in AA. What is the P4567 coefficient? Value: 13.2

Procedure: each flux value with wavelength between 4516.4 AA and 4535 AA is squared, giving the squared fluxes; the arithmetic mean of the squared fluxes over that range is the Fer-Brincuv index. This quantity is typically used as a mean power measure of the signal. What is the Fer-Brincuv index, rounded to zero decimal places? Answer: 182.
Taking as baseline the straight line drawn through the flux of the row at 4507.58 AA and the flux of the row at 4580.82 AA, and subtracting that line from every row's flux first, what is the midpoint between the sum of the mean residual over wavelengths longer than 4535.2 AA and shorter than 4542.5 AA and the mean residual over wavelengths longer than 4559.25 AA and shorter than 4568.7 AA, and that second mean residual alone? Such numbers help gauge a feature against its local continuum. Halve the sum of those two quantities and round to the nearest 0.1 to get 1.3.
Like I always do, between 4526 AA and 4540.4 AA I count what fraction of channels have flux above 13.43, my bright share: 0.7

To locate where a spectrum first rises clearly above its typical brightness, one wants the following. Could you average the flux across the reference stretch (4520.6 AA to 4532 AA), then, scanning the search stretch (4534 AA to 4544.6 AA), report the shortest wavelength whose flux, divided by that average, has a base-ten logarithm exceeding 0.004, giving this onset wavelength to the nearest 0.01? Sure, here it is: 4535.69 AA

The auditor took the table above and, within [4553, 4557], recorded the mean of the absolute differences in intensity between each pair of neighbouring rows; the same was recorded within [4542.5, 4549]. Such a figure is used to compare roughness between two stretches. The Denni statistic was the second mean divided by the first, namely 1.10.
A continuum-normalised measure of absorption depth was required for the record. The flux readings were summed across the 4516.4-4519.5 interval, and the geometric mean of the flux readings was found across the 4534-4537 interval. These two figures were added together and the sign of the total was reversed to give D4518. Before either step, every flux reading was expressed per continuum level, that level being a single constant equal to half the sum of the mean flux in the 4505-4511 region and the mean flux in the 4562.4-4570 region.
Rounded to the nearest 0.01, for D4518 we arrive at -3.95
